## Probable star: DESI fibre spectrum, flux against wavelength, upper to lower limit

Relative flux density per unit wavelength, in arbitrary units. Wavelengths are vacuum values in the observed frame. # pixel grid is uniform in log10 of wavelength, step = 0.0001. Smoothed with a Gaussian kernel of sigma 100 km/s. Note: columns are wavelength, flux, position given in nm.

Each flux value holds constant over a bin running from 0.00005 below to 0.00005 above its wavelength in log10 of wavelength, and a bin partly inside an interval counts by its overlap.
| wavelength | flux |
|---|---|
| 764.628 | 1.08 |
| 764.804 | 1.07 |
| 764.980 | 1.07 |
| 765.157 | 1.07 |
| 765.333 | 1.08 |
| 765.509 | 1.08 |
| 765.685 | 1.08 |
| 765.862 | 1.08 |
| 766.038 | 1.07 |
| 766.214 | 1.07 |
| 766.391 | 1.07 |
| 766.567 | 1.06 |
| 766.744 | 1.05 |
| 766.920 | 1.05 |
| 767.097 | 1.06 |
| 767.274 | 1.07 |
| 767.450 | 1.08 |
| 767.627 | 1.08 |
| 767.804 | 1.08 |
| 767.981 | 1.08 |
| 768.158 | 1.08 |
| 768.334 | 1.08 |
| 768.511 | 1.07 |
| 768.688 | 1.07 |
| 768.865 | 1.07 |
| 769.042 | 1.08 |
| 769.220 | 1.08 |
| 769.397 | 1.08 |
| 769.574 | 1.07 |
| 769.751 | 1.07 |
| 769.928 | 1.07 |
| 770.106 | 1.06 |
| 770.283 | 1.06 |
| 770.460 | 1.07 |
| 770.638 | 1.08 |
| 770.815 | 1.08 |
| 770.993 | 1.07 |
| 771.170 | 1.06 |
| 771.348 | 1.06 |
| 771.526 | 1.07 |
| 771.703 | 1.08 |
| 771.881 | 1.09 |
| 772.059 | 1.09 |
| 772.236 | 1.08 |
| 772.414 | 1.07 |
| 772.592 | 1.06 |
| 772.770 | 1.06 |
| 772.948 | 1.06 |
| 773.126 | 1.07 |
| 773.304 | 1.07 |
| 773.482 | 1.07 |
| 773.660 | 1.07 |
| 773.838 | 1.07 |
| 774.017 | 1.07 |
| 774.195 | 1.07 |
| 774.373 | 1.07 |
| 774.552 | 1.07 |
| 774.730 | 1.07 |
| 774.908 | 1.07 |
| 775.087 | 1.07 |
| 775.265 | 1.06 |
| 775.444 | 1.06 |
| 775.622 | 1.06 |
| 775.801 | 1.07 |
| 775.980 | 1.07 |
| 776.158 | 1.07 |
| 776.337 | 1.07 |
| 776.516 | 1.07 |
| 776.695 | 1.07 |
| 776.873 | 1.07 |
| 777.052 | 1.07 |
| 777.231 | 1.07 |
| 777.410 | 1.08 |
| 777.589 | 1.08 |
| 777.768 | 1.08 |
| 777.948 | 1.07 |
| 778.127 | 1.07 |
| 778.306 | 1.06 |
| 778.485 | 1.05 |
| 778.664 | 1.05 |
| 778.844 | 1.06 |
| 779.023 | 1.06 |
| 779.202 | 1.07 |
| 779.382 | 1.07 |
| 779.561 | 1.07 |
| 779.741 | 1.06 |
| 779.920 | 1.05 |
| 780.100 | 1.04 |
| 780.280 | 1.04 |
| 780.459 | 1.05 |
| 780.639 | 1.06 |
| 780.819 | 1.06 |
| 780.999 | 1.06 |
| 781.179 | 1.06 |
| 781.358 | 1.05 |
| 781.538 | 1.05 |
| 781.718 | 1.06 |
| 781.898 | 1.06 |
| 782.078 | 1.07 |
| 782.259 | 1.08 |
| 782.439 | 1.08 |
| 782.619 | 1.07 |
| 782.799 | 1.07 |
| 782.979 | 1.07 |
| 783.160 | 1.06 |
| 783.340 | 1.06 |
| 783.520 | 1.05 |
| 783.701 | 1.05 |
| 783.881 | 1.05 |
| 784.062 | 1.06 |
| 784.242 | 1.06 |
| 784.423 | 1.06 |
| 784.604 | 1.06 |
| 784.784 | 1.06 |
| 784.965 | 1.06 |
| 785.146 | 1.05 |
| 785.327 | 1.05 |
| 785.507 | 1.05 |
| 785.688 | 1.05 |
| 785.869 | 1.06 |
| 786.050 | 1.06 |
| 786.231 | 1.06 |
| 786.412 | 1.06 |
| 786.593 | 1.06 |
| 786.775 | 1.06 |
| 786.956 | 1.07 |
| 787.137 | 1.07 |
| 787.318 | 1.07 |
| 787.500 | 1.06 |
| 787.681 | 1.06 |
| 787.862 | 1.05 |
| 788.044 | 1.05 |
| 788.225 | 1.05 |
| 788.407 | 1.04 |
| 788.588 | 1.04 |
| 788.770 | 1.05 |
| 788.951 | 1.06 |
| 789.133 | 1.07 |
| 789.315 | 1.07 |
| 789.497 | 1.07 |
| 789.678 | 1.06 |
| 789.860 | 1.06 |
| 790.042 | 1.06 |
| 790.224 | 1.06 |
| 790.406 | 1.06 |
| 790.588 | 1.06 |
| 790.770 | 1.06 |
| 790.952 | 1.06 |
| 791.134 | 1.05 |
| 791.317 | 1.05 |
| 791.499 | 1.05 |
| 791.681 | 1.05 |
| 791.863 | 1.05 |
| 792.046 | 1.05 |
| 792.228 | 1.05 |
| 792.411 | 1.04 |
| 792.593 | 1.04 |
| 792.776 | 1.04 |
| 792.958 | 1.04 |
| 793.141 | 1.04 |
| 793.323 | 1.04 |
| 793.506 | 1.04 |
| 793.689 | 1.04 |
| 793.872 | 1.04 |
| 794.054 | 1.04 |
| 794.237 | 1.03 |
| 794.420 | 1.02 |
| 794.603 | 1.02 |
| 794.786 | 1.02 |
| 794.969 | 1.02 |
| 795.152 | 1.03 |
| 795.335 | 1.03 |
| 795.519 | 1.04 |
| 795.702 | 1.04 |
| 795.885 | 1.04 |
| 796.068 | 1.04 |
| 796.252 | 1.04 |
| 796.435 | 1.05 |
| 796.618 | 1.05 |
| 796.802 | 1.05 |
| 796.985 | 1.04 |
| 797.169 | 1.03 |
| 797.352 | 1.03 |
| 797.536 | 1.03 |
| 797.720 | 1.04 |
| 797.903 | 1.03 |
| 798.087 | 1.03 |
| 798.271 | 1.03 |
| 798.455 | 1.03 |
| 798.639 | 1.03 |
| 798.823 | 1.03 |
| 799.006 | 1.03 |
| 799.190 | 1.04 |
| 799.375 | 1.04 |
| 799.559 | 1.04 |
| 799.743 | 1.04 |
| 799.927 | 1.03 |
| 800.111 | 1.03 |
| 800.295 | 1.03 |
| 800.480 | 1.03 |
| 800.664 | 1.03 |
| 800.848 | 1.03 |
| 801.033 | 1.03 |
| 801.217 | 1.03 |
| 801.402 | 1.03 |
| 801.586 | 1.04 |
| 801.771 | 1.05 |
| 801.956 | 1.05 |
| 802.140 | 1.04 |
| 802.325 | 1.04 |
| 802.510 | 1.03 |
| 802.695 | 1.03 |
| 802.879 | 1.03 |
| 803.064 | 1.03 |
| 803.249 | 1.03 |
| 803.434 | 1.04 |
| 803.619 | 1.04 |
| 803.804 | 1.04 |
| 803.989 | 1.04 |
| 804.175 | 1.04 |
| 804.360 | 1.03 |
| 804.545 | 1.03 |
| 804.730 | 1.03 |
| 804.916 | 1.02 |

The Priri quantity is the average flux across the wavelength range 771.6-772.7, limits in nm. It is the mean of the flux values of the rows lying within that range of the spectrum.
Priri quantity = 1.08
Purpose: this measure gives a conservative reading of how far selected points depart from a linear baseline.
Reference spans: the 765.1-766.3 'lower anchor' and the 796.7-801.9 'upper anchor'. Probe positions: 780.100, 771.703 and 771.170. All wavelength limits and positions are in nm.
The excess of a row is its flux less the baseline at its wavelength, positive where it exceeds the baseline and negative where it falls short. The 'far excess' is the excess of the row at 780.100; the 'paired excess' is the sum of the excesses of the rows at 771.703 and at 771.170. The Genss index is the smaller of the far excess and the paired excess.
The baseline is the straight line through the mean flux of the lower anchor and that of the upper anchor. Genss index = -0.018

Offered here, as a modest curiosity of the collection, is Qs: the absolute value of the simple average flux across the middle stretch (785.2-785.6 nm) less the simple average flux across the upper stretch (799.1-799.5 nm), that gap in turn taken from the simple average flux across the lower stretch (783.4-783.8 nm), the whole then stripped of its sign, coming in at 1.04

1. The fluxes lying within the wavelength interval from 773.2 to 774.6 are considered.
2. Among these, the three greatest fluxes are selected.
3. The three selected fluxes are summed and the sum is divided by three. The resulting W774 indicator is 1.07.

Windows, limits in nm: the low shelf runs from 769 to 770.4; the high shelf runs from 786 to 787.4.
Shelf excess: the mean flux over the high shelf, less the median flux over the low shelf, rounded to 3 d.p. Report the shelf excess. -0.006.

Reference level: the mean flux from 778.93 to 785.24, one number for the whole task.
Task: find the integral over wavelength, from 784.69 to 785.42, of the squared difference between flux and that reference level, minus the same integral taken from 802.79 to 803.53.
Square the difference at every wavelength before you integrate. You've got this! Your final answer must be -0.0005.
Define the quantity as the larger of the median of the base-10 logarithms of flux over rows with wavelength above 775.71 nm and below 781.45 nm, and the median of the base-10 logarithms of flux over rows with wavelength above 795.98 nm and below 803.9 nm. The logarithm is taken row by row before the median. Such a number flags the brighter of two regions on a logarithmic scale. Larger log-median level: 0.029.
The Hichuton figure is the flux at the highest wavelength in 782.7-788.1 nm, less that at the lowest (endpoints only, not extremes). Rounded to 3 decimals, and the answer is -0.020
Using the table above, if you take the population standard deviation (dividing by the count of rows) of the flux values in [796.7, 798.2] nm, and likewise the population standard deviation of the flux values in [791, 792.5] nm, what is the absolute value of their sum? 0.010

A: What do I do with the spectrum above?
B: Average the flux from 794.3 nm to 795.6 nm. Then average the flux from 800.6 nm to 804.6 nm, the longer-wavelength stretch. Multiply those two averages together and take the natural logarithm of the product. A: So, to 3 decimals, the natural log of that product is 0.060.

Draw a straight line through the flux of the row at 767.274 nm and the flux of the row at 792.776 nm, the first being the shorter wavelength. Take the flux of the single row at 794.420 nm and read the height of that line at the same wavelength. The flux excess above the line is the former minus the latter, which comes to -0.018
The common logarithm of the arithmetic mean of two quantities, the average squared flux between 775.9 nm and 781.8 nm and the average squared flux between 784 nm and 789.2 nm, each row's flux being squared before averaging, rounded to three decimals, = 0.051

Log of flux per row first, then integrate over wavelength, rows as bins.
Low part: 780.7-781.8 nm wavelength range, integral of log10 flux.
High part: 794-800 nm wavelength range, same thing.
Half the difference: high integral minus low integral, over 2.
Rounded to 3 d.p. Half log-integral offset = 0.031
